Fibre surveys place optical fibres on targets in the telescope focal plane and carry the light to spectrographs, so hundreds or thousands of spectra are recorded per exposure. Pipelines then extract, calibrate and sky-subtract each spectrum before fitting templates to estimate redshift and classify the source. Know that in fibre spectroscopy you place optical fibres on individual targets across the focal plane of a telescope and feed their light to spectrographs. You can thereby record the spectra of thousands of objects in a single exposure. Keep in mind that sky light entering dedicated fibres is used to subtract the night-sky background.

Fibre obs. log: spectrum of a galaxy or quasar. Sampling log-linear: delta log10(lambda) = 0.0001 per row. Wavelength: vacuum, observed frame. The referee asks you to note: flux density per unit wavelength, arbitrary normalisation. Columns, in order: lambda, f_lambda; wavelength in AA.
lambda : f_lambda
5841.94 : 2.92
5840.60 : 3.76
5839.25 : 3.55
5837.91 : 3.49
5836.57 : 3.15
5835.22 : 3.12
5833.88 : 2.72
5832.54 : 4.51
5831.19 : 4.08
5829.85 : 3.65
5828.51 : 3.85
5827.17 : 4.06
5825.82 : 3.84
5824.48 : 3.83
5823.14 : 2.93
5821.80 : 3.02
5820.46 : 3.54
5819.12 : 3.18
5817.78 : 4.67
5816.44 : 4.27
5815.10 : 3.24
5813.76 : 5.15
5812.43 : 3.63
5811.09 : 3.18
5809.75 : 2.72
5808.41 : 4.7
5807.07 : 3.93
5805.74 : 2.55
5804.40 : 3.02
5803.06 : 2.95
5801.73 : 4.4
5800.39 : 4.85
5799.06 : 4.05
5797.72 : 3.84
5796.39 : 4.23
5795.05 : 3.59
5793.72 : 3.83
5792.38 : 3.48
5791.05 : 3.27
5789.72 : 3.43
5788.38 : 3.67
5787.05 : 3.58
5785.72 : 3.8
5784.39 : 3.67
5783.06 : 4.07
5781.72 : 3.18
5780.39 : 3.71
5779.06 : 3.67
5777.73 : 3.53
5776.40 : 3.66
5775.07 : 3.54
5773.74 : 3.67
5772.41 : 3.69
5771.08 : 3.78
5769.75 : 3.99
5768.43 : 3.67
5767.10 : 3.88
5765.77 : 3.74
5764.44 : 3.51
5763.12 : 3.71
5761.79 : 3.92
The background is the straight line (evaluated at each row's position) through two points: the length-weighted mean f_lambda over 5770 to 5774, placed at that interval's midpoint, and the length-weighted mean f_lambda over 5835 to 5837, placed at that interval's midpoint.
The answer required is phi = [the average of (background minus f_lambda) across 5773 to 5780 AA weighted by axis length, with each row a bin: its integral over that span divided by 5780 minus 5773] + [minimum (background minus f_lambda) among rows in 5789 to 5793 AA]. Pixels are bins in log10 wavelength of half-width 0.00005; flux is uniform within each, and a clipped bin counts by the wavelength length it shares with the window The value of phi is 0.1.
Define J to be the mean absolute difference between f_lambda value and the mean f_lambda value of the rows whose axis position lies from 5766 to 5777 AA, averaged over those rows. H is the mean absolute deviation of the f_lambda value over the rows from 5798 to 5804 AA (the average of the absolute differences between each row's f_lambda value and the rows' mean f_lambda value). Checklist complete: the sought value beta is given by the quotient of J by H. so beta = 0.20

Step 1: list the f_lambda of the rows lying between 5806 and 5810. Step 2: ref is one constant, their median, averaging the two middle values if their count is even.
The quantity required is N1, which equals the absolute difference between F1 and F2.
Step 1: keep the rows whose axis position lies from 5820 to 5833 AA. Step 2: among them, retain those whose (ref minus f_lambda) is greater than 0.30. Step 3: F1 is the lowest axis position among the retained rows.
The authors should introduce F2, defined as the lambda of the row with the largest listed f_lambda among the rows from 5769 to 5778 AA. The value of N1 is 50.7 AA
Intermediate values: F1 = 5820.46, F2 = 5769.75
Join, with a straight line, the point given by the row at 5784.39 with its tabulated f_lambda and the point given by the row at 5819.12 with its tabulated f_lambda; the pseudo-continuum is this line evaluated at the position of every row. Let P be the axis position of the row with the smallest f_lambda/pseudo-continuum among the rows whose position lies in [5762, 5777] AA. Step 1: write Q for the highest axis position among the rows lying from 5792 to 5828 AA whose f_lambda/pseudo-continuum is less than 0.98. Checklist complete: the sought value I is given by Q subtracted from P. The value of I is -58.7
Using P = 5764.44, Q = 5823.14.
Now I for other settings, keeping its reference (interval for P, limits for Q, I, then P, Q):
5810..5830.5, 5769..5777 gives 46.7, 5823.14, 5776.40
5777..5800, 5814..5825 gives -41.4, 5781.72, 5823.14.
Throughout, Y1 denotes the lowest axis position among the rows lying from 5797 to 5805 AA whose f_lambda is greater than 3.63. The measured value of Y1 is 5797.72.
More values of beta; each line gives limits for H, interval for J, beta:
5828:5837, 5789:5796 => 0.30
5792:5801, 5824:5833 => 0.61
